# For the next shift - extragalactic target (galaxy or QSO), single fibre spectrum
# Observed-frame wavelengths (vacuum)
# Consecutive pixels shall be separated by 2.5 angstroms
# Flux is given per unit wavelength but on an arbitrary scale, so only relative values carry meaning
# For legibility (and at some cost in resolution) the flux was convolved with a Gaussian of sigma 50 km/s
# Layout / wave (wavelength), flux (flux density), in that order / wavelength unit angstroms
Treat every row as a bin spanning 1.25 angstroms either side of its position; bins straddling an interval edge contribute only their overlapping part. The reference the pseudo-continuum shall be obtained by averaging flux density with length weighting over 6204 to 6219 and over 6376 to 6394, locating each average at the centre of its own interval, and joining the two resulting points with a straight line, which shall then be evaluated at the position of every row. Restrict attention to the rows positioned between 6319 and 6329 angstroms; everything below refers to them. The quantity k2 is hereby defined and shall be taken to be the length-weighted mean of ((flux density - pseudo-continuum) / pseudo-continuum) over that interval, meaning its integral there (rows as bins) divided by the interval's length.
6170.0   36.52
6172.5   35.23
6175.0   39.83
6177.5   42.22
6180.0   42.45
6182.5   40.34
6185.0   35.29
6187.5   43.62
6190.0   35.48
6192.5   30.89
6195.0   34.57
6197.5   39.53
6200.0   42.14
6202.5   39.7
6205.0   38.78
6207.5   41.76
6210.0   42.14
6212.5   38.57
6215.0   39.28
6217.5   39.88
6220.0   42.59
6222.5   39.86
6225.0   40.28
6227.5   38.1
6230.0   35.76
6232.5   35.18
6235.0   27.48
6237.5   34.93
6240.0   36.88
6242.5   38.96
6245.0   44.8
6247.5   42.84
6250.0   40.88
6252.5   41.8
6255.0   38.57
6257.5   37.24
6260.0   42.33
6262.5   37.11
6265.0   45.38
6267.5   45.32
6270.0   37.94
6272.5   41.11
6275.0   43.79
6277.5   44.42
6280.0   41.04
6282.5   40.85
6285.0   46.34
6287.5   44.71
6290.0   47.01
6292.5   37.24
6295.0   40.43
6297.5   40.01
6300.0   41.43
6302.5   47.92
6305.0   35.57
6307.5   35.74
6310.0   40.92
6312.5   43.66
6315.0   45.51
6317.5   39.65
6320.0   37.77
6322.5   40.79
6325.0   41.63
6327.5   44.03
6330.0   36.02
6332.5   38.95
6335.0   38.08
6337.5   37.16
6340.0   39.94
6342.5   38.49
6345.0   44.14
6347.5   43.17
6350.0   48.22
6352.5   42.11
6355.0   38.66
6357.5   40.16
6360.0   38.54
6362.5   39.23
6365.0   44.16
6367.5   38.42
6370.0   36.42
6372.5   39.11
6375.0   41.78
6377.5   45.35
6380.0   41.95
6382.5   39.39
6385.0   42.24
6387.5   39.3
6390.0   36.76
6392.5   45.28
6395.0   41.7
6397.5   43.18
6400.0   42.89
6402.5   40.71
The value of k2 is 0.000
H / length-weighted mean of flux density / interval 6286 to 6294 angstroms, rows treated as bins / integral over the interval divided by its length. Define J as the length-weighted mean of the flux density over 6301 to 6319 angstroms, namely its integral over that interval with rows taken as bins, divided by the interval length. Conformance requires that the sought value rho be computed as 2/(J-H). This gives -1.1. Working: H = 43.0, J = 41.2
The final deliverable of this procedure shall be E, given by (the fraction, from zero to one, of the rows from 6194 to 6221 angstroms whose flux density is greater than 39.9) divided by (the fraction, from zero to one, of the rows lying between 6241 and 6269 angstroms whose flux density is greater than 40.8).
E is 0.6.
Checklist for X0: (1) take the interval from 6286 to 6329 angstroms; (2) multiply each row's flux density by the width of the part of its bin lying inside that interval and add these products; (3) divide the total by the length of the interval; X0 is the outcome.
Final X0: 41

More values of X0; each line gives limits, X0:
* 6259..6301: 42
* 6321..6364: 41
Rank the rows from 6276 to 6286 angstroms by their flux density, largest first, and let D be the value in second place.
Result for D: 44.42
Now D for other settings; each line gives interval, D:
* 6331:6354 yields 44.14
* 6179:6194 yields 42.45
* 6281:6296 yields 46.34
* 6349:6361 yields 42.11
